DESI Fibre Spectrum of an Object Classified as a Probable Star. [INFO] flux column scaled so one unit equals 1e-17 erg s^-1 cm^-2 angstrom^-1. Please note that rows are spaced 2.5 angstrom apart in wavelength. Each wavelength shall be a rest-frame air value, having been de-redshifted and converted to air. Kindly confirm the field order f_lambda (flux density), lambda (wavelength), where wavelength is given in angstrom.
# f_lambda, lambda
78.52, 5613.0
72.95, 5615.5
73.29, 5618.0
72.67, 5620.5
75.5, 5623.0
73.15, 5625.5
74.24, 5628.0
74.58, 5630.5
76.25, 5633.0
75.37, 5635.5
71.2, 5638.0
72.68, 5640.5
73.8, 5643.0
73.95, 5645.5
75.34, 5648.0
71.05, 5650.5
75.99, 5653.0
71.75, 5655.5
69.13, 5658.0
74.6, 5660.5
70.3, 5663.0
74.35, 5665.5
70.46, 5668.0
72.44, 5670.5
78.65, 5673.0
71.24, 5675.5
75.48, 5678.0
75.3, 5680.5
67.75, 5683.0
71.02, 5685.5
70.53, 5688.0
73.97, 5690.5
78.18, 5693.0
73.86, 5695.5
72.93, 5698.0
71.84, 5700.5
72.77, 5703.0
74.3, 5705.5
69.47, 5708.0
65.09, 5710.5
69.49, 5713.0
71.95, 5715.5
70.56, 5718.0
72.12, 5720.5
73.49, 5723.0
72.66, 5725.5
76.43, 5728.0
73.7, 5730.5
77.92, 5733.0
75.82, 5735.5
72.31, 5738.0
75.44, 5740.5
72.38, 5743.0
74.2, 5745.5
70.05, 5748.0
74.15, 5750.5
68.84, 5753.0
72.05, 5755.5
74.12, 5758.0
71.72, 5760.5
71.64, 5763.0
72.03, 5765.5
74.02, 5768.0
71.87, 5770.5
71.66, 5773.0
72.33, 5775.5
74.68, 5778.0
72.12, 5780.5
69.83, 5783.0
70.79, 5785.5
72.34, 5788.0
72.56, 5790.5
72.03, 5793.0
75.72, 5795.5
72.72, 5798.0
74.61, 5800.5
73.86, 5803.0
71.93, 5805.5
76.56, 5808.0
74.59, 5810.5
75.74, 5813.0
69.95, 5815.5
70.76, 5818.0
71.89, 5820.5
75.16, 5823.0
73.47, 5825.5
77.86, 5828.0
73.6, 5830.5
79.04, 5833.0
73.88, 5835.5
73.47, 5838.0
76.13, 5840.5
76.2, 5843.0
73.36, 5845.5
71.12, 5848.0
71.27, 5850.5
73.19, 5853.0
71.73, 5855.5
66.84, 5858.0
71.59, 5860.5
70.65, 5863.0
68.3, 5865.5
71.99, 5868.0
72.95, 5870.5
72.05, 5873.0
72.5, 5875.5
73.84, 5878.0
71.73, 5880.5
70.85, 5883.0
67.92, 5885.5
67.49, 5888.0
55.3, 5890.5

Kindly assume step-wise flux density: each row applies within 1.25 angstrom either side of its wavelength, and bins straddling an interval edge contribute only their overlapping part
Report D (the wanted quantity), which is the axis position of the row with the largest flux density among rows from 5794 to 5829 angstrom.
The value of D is 5828.0 angstrom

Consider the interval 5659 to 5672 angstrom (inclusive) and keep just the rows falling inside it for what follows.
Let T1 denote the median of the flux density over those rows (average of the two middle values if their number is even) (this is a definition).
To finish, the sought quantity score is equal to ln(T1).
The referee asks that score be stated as 4.28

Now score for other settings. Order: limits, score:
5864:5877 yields 4.28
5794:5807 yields 4.30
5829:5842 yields 4.30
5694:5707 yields 4.29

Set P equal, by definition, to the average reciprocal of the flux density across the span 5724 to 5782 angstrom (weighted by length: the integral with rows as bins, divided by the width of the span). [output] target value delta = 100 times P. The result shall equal 1.37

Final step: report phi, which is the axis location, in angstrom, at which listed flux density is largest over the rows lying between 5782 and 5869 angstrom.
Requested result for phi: 5833.0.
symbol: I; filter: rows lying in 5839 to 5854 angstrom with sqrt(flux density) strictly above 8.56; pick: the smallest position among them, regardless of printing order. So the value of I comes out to 5840.5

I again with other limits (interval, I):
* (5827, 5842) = 5828.0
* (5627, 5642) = 5628.0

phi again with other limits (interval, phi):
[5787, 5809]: 5808.0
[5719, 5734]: 5733.0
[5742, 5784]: 5778.0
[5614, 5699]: 5673.0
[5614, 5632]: 5623.0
